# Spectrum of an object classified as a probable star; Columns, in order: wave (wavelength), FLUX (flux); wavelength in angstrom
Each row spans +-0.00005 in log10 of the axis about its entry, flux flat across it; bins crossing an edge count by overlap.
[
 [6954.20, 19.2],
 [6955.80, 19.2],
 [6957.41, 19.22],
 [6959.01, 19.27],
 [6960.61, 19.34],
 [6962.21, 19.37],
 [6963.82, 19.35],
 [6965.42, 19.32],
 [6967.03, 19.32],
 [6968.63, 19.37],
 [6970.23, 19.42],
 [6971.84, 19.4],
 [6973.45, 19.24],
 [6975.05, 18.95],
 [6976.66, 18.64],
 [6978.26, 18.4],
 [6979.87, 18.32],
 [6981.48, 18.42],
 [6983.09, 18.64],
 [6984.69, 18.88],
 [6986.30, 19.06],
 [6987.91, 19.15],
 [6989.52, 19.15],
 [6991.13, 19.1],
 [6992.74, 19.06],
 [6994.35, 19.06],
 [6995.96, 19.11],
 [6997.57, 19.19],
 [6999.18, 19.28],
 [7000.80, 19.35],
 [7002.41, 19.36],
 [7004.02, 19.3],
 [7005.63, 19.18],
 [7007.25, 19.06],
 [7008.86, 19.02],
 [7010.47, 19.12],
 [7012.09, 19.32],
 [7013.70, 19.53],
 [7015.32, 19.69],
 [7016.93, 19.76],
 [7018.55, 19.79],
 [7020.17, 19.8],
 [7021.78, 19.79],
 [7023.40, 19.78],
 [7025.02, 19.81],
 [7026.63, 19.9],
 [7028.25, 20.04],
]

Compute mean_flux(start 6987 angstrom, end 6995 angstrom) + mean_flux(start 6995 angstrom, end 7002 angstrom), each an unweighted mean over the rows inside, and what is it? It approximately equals 38.3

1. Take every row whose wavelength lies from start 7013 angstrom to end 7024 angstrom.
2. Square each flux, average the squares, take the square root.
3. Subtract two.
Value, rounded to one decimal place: 17.7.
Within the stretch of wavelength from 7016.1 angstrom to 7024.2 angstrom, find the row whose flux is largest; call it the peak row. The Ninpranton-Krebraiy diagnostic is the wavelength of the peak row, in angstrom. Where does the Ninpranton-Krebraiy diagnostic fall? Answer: 7020.17 angstrom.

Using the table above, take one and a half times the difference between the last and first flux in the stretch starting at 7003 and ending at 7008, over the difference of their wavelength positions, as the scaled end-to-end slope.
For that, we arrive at -0.11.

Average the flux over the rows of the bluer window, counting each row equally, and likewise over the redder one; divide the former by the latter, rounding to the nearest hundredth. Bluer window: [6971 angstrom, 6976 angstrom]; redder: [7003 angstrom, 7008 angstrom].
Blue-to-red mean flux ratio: 1.00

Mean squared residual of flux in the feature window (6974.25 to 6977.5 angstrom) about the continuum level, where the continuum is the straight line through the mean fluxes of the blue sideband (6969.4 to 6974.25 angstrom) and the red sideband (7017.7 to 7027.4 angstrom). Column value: 0.38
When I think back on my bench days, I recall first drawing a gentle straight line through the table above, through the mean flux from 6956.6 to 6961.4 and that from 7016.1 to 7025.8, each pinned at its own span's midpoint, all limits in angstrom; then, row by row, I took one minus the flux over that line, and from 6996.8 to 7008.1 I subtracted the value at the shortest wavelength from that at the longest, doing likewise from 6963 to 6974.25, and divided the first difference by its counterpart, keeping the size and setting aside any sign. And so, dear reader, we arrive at 1.08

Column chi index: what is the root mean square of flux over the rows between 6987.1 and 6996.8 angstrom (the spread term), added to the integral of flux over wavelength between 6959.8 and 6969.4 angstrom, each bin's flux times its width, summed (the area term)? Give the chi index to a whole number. 205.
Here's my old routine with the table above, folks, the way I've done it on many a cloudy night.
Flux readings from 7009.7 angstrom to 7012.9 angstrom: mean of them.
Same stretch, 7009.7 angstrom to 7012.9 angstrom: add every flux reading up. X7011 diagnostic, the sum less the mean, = 19.22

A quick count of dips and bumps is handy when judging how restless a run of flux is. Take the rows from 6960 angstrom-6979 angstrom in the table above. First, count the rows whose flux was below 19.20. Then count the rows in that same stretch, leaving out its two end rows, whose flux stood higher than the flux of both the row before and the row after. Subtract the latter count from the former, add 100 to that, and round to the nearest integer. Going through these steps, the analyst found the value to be 101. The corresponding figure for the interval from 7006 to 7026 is 102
